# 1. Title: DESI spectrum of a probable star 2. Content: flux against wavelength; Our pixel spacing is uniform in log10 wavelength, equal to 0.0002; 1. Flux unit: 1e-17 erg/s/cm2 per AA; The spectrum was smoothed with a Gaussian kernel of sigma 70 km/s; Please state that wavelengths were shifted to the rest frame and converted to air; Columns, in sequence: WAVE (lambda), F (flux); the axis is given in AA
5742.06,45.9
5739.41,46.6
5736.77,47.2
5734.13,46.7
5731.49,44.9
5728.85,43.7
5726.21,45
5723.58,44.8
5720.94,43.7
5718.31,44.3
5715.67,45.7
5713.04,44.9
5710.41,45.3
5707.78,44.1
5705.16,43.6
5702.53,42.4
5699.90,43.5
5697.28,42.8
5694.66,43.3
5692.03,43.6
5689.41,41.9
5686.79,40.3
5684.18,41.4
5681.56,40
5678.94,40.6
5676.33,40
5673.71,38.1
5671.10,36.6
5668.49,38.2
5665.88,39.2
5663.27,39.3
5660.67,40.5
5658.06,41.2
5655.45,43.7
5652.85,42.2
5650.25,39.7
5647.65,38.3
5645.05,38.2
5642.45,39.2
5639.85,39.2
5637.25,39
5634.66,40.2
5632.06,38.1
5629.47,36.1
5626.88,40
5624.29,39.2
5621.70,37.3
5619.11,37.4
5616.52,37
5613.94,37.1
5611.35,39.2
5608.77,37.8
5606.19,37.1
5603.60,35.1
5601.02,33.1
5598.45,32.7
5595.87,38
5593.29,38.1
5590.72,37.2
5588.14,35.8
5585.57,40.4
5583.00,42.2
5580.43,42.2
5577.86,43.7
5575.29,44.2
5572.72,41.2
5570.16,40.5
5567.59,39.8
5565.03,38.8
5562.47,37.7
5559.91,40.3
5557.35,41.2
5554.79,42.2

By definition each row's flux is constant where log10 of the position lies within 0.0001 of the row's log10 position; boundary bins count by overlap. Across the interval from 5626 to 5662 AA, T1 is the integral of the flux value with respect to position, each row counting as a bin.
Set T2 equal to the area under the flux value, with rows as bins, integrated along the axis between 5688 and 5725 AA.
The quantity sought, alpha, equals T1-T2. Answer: -193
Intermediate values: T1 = 1429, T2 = 1622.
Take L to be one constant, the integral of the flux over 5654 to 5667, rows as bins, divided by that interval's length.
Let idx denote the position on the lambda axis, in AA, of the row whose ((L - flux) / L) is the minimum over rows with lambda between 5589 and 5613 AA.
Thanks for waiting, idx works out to 5611.35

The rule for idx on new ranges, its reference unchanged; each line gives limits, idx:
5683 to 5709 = 5707.78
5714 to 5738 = 5736.77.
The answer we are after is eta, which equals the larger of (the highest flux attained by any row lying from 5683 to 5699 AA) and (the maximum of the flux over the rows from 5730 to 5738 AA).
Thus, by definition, 47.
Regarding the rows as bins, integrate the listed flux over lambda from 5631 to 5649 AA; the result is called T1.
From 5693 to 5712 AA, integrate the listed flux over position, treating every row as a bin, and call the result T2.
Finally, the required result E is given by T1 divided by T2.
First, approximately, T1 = 700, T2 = 828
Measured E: 0.85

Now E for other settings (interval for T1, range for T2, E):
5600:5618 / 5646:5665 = 0.86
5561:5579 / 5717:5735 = 0.91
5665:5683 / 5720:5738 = 0.86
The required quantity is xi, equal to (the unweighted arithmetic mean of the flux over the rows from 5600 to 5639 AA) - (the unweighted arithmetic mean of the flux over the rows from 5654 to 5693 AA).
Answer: -2.7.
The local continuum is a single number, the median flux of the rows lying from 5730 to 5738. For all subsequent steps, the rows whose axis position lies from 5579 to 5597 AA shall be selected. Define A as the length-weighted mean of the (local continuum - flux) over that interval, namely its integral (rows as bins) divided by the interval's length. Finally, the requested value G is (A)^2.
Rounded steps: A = 8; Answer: 57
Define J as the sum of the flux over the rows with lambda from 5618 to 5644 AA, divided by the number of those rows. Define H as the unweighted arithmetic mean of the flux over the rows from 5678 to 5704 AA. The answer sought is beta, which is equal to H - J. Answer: 3.4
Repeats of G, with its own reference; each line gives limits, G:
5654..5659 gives 17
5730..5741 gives 0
